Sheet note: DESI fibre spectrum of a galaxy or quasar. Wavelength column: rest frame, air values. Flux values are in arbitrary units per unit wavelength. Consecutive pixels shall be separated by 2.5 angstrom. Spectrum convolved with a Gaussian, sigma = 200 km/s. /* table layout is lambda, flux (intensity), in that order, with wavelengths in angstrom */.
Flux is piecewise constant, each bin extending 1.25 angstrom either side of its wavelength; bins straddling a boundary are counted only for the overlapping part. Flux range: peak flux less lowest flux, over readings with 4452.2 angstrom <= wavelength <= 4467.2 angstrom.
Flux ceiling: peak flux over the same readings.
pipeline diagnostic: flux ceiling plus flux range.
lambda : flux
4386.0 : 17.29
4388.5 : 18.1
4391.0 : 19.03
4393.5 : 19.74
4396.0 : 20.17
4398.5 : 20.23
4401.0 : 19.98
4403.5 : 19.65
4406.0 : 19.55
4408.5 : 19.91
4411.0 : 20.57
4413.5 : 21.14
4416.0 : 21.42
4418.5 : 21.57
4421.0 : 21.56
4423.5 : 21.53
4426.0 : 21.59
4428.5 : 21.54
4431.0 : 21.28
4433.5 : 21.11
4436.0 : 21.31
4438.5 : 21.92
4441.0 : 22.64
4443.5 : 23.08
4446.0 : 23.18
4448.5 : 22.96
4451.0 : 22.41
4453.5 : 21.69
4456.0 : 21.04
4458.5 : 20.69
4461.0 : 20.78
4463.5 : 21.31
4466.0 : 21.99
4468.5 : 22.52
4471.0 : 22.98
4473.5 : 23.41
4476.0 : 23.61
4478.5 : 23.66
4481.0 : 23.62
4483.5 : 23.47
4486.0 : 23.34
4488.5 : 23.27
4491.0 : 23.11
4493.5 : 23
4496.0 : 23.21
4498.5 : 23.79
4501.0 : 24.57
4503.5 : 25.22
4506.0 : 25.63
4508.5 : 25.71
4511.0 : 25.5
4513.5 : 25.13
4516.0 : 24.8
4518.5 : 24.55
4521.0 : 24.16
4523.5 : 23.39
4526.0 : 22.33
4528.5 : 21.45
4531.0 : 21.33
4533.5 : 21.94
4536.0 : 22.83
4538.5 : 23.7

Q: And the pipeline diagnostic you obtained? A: 23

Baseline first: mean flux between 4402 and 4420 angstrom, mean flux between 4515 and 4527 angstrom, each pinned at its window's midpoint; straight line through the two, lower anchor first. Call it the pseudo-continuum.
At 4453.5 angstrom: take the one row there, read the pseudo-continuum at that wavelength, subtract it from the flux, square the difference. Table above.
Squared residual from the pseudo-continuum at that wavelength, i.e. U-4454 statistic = 0.02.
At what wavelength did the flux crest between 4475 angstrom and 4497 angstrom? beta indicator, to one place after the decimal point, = 4478.5 angstrom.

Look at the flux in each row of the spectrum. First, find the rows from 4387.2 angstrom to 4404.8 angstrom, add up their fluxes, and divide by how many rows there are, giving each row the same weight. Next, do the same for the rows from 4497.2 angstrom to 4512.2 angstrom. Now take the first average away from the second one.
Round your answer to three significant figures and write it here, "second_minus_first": 5.51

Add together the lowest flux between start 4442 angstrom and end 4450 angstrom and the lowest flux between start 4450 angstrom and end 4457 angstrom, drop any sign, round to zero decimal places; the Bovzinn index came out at 44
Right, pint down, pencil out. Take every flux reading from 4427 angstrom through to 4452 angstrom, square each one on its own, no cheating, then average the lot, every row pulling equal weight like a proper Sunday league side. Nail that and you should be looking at 491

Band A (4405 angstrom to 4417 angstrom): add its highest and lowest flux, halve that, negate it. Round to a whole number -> -20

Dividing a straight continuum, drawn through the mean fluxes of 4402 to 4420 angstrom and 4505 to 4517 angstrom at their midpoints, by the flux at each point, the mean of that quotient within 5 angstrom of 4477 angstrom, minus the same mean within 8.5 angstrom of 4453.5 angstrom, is -0.03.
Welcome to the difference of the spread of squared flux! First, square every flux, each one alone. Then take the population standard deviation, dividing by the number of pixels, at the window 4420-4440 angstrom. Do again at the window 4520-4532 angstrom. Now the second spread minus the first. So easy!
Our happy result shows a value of 40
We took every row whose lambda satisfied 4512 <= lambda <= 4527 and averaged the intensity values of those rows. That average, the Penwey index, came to 24.1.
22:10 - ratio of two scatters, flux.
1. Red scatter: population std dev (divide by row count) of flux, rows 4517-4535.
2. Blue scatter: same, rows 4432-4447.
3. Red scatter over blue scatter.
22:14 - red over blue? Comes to 1.5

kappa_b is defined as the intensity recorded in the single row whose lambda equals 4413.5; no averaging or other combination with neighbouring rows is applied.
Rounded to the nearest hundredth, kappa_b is 21.14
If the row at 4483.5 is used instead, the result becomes 23.47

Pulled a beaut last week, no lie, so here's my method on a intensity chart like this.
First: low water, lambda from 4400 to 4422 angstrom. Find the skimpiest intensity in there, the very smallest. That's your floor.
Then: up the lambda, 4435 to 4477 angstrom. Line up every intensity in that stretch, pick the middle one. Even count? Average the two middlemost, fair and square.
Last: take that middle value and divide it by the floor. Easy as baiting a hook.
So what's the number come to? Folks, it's 1.15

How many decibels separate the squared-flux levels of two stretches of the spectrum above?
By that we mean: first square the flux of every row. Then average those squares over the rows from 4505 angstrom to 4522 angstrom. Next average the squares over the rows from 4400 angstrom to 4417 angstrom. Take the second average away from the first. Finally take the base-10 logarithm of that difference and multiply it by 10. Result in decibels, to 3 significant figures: 23.3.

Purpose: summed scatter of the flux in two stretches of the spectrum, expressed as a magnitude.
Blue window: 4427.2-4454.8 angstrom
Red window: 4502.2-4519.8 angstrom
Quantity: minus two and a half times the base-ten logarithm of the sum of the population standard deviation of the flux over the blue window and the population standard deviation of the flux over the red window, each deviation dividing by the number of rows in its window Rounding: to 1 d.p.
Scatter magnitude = -0.1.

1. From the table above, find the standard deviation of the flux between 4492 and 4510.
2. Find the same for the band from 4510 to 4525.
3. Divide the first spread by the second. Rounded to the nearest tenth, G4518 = 1.5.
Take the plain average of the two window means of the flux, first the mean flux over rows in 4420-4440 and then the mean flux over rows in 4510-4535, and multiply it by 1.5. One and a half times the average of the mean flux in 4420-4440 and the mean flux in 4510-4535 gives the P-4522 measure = 33.7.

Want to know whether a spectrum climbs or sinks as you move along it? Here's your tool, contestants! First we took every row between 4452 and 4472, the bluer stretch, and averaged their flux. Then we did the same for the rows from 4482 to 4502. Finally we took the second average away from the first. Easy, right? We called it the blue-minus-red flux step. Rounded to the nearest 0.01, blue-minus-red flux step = -1.84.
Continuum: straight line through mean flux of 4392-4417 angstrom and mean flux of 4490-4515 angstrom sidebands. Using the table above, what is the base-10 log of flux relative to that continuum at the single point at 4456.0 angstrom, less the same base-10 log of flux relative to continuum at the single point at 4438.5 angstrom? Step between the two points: -0.033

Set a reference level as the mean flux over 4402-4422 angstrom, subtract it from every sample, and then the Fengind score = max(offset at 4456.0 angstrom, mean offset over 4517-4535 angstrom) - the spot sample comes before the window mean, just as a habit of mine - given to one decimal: 2.1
